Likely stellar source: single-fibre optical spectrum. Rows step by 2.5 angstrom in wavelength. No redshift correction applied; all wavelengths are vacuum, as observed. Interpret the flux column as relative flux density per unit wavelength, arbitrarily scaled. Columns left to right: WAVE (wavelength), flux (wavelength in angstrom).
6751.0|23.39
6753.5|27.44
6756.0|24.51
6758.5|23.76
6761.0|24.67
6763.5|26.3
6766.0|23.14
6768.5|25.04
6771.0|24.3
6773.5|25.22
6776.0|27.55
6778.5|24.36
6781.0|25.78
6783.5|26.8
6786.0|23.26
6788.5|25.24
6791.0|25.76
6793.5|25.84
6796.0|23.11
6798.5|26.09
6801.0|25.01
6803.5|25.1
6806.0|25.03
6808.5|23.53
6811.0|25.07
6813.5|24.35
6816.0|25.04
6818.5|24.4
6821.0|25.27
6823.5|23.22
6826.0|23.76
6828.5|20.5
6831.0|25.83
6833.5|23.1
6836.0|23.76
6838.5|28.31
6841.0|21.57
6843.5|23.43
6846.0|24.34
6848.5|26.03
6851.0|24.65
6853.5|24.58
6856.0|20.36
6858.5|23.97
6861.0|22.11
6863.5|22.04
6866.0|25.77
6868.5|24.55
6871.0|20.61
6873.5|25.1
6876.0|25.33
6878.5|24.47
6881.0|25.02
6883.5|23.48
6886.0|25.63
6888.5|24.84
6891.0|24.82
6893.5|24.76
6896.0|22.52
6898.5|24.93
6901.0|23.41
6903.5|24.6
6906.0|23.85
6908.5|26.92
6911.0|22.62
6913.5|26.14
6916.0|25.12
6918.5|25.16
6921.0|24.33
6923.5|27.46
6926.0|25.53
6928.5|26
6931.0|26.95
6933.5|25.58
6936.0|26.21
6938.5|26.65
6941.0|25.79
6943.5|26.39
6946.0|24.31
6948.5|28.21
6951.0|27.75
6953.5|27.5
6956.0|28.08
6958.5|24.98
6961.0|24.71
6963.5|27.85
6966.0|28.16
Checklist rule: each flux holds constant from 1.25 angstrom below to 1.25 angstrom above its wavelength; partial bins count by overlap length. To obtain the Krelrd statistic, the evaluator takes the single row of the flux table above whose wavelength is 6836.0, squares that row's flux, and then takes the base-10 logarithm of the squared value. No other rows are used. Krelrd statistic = 2.75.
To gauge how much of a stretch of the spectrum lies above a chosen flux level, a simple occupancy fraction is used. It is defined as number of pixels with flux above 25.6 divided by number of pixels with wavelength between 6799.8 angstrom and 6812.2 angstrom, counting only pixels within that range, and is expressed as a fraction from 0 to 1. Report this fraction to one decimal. 0.0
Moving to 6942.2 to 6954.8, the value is 0.8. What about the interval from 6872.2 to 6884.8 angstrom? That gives 0.0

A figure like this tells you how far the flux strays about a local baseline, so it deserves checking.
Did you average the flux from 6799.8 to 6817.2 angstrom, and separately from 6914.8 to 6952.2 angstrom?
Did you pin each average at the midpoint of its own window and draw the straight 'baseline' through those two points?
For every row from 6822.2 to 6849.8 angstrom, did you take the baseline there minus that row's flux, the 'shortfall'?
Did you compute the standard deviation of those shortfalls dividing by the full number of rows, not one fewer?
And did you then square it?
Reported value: 4.1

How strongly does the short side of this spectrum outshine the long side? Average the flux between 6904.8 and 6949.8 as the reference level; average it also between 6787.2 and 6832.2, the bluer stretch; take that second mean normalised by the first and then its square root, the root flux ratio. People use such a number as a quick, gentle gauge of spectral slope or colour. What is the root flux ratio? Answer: 0.98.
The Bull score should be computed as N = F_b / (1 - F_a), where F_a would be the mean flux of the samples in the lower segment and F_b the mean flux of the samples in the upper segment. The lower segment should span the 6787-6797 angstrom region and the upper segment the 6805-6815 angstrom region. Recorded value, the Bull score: -1.02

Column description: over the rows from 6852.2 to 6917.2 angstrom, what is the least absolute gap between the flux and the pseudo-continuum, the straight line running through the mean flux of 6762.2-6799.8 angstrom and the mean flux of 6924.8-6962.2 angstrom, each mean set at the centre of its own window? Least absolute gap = 0.00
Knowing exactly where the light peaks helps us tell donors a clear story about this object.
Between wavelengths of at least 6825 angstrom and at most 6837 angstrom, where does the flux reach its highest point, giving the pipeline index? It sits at 6831.0 angstrom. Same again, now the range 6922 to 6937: 6923.5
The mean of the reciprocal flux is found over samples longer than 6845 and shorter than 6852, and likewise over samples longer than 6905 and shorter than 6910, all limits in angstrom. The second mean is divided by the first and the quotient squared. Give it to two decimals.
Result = 0.98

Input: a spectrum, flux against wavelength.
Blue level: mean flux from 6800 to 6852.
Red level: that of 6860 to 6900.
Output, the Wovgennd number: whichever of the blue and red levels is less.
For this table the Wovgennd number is 24.1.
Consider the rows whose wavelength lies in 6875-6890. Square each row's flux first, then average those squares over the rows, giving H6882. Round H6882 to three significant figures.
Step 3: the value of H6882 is 615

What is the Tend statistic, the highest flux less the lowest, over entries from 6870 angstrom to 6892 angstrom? 5.0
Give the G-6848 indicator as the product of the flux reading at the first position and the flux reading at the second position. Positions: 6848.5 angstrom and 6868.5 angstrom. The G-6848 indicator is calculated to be 639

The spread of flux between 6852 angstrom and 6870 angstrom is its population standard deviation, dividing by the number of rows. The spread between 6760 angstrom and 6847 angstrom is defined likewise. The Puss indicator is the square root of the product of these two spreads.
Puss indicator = 1.63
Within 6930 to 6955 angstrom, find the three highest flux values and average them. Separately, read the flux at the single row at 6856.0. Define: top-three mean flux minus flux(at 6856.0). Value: 7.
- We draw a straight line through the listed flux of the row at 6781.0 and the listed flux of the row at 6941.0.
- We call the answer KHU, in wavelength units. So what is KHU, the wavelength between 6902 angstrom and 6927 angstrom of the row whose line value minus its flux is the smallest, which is 6923.5 angstrom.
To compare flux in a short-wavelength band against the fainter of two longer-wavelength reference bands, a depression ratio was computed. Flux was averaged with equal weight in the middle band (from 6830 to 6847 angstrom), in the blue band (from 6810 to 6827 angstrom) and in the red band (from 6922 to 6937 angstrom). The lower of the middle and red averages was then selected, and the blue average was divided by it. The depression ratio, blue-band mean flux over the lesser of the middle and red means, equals 1.005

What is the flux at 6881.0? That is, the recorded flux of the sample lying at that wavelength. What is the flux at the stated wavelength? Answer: 25.02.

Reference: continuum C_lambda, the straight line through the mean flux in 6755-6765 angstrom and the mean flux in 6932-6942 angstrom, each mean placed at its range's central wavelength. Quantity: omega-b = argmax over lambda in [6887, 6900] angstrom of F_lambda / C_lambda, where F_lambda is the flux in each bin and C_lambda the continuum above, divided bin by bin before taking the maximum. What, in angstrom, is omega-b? 6898.5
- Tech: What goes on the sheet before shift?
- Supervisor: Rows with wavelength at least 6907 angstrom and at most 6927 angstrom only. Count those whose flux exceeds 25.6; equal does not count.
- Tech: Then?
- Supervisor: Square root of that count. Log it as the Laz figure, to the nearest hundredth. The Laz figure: 1.73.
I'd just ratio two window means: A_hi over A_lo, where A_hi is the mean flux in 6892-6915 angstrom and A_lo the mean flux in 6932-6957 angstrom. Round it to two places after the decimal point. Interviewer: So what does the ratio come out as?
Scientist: 0.92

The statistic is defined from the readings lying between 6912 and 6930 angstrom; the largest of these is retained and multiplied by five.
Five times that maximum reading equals 137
